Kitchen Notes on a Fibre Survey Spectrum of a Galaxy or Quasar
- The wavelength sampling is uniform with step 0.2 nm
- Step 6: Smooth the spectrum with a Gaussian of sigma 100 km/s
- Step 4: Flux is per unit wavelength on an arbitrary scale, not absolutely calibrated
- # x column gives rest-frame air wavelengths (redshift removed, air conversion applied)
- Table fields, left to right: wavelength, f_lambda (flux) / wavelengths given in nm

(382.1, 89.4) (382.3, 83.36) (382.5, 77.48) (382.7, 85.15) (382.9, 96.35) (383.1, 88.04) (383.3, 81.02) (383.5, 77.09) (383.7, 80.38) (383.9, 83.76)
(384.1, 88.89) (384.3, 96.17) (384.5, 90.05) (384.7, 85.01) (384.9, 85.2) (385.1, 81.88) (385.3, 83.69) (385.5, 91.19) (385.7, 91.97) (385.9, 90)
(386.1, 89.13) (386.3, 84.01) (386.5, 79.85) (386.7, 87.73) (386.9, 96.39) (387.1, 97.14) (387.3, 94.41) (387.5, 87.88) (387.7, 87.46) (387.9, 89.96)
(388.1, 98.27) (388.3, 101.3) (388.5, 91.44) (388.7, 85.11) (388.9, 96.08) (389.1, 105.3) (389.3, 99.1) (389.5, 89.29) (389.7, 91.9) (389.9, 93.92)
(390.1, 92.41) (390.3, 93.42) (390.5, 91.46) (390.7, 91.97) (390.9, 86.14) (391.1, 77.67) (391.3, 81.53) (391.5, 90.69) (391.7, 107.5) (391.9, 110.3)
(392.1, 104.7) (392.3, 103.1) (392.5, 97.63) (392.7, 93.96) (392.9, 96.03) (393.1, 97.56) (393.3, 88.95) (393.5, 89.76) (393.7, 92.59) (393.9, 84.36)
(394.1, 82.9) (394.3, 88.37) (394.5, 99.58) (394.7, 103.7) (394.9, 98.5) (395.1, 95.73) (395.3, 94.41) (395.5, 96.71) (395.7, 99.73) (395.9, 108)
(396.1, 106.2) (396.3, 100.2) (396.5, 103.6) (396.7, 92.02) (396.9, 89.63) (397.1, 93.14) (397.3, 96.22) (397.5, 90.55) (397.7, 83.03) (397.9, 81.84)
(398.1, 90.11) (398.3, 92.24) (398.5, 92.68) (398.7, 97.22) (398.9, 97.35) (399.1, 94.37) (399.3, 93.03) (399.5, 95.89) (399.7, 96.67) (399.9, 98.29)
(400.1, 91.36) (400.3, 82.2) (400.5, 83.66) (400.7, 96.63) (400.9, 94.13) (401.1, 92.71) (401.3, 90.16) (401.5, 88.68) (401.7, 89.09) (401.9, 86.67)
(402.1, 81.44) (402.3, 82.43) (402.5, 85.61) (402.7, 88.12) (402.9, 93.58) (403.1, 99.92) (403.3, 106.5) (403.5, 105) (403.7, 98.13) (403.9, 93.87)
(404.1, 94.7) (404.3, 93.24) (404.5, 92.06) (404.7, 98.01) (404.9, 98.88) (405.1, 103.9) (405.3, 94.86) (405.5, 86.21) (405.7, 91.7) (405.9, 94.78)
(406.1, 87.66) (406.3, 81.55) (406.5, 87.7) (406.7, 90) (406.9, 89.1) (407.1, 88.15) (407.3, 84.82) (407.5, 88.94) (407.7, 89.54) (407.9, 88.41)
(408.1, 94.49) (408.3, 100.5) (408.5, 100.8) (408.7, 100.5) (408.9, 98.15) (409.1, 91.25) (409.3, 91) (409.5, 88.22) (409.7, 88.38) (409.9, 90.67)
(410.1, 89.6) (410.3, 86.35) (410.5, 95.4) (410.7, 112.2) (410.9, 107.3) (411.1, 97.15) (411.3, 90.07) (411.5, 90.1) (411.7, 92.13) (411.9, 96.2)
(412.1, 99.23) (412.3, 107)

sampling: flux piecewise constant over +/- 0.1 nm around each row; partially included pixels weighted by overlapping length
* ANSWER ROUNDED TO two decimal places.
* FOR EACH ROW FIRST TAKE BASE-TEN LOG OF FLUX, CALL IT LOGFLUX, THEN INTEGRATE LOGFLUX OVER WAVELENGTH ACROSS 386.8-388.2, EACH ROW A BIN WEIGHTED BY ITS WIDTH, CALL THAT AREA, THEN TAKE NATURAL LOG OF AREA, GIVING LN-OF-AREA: 1.01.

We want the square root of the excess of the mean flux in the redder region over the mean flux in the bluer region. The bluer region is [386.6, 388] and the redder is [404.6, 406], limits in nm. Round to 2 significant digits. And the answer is 2.0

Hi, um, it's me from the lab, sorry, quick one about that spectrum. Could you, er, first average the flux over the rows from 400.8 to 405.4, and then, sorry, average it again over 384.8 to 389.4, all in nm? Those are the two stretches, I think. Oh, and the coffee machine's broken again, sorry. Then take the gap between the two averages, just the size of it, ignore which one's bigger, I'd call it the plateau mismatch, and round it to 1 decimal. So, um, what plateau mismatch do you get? 2.5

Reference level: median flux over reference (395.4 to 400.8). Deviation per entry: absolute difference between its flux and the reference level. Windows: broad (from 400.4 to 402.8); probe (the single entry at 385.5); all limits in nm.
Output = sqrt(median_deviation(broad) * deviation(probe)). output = 4.4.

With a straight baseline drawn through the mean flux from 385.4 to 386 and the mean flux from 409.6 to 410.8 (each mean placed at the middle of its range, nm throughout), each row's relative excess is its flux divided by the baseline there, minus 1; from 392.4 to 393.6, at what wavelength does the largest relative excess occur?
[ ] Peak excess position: 392.5 nm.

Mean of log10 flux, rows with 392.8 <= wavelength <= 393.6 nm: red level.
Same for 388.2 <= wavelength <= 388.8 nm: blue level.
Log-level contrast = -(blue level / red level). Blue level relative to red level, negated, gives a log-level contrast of -0.999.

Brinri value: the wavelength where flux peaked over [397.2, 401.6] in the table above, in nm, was 399.9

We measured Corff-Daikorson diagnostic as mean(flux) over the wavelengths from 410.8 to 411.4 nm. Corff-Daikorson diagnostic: 98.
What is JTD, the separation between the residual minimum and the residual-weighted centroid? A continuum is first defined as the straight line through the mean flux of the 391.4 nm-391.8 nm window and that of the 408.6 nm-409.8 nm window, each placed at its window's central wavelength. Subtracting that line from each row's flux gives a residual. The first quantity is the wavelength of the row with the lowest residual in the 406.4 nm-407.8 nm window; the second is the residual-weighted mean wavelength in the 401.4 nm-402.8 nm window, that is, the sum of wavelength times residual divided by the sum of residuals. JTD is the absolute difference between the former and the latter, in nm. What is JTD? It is 5.17 nm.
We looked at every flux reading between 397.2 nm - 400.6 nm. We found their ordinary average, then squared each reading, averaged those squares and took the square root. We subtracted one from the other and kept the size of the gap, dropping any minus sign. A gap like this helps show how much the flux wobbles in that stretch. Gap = 0.164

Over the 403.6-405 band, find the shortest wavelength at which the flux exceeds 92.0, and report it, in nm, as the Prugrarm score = 403.7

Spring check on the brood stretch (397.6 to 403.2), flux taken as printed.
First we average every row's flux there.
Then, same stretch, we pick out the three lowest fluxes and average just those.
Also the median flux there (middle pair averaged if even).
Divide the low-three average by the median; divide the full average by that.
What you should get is 102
